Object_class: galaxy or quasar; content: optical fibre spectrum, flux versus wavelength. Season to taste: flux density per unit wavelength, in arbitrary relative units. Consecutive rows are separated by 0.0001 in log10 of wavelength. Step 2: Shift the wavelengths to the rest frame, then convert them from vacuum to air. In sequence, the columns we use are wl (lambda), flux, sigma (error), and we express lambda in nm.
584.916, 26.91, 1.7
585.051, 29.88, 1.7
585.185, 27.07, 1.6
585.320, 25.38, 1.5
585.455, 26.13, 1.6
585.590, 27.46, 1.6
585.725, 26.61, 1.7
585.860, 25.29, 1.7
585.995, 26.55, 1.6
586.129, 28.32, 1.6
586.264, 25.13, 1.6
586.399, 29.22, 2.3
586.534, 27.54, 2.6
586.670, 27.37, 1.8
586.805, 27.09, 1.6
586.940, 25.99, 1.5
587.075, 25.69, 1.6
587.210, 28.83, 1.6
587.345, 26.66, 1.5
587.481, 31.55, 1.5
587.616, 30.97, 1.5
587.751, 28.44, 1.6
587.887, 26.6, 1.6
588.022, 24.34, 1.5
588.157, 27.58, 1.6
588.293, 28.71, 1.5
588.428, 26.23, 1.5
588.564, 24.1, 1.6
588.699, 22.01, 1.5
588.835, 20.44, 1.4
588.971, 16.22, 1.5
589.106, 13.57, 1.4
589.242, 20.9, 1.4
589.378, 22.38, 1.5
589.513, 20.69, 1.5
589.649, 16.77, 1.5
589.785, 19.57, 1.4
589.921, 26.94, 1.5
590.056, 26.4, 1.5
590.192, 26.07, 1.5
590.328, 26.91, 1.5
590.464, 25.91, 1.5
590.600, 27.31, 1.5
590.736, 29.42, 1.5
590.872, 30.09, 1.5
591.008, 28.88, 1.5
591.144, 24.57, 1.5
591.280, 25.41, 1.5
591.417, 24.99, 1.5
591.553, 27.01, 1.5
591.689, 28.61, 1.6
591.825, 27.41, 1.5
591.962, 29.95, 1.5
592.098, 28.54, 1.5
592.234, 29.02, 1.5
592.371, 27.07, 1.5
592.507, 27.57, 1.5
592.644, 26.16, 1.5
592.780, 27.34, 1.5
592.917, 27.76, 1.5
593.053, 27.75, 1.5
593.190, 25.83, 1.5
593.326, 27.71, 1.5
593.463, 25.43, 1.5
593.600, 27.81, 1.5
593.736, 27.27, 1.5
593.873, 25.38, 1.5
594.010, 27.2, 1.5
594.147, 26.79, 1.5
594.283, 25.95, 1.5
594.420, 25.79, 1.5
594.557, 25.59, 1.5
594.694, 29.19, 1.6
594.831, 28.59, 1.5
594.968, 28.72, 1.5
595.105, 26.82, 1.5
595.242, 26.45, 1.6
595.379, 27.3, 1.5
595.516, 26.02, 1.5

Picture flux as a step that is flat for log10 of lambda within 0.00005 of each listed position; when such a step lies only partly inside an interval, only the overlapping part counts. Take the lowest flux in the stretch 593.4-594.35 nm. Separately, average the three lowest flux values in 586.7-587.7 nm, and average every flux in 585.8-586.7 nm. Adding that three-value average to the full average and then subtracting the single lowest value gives 27.8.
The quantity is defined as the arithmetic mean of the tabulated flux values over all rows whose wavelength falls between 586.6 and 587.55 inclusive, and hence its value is 27.6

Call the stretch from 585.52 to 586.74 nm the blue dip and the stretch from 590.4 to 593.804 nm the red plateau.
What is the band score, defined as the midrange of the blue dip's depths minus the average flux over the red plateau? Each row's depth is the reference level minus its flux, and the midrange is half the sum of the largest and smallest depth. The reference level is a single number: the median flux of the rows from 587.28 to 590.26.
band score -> -29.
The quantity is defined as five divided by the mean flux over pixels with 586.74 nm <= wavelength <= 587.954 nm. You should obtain 0.179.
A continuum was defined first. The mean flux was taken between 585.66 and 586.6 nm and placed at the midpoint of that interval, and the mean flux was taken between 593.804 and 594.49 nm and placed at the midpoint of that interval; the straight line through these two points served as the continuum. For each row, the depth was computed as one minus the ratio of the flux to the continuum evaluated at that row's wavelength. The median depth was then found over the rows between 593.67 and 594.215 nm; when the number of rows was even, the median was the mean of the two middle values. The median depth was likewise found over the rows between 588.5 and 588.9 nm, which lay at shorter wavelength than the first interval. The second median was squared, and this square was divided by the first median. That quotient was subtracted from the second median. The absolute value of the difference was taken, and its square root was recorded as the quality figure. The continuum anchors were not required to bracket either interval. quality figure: 1.1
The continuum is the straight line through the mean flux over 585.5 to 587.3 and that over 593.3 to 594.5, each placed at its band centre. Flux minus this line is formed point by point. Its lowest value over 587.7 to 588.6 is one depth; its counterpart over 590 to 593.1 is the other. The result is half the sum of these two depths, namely -2.5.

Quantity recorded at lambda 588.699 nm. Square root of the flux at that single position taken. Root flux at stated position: 4.7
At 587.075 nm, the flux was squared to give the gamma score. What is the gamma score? 660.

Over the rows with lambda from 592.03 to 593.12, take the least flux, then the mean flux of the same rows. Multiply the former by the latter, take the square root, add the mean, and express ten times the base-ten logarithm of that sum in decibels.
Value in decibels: 17.4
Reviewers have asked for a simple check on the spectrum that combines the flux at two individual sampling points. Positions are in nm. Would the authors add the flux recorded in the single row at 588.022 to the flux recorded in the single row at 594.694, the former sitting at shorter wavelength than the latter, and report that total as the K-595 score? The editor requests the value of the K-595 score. 53.5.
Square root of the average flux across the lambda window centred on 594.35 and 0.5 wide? 5.10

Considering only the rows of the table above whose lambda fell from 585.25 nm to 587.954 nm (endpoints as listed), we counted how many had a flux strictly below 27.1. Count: 11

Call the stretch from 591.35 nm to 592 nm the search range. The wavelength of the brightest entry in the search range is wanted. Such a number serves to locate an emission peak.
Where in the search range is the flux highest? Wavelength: 591.962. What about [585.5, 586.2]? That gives 586.129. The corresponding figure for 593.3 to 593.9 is 593.600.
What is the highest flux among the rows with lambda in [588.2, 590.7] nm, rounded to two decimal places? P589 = 28.71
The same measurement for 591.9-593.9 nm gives 29.95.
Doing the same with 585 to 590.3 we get 31.55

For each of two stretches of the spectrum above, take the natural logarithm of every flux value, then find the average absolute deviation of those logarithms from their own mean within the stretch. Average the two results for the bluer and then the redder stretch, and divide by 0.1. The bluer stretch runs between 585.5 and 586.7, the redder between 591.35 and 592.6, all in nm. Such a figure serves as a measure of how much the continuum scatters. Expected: 0.39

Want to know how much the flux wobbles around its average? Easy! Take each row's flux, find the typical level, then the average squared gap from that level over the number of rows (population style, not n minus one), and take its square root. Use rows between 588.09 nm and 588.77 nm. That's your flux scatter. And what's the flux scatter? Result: 2.4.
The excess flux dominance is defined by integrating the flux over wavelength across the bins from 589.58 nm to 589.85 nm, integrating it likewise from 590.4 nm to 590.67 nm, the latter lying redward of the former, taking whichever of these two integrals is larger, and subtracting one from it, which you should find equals 6.2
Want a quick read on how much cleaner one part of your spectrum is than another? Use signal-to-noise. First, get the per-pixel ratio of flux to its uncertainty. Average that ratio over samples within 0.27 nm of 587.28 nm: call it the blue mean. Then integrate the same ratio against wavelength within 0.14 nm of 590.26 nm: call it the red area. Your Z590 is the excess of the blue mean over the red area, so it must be 13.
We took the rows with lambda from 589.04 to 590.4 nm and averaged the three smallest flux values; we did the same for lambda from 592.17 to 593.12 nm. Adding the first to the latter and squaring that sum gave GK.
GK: 1892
